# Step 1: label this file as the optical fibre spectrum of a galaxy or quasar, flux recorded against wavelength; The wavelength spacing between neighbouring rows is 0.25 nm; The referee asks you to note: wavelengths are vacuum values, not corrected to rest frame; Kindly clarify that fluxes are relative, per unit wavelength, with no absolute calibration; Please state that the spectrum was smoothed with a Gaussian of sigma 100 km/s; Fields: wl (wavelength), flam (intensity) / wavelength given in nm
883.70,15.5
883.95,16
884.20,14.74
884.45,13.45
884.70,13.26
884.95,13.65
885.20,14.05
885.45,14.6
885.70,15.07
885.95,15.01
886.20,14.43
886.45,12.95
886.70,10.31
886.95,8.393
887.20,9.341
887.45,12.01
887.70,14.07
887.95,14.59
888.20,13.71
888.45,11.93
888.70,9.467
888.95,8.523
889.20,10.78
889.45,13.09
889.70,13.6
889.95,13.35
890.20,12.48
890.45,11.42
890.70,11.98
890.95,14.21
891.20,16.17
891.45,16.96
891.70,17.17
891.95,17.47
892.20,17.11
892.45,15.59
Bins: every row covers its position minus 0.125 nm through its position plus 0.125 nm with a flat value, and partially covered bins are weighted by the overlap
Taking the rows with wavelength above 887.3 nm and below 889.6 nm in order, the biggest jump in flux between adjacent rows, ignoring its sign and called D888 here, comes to 2.5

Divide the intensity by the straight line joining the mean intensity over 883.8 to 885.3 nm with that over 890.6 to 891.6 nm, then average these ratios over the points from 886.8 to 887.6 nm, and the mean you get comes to 0.69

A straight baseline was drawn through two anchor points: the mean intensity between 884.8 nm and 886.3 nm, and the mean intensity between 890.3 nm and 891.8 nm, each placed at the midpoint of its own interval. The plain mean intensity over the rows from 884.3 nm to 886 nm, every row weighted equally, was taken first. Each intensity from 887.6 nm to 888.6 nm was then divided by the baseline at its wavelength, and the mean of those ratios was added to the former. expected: 15.1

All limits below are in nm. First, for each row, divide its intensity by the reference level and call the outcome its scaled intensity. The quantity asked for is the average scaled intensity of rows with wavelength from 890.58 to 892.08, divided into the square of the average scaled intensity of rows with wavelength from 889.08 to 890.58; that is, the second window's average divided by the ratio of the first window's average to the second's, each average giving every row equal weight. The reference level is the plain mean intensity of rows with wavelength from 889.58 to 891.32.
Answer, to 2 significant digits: 0.74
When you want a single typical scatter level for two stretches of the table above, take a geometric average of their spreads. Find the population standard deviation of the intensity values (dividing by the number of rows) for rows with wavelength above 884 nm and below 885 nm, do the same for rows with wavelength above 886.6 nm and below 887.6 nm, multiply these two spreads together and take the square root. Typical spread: 0.88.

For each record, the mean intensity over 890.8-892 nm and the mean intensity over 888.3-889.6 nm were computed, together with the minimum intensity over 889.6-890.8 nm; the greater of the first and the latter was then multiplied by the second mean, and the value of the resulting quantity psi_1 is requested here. 176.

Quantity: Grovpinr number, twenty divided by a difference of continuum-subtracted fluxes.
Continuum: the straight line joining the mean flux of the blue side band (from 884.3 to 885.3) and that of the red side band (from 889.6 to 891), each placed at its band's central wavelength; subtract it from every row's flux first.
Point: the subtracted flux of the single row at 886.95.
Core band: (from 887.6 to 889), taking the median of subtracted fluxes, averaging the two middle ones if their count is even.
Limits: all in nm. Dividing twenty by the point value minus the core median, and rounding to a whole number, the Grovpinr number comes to -4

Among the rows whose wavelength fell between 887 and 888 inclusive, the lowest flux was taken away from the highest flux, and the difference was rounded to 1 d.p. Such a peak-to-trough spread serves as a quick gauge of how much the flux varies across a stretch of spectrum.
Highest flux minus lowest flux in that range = 5.2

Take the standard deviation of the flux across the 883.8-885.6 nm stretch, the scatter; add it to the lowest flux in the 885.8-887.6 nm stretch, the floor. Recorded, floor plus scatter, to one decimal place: 9.3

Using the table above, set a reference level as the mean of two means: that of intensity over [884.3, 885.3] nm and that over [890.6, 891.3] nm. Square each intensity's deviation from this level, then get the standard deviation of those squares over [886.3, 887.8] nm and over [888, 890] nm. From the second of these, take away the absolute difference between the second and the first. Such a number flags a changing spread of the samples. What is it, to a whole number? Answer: 9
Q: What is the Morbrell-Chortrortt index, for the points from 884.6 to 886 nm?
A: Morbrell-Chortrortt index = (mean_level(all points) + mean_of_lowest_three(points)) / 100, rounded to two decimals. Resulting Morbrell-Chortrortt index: 0.28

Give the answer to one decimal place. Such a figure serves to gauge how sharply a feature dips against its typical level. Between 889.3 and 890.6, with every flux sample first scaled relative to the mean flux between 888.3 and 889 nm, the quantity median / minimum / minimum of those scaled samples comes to 1.0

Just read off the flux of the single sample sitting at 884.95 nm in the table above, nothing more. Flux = 13.65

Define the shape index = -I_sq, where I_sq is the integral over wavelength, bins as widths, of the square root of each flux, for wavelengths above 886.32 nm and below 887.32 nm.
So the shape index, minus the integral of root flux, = -3.19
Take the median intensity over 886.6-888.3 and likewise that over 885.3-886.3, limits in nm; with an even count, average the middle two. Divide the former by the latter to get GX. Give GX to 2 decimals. 0.81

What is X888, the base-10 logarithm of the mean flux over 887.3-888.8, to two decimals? 1.10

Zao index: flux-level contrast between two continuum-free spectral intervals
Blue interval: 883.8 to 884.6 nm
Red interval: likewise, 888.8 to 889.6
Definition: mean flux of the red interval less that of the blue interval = -3.9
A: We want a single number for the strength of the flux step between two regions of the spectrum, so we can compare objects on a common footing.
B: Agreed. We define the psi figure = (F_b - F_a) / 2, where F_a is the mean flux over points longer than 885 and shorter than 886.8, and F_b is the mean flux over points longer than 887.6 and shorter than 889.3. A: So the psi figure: -1.0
